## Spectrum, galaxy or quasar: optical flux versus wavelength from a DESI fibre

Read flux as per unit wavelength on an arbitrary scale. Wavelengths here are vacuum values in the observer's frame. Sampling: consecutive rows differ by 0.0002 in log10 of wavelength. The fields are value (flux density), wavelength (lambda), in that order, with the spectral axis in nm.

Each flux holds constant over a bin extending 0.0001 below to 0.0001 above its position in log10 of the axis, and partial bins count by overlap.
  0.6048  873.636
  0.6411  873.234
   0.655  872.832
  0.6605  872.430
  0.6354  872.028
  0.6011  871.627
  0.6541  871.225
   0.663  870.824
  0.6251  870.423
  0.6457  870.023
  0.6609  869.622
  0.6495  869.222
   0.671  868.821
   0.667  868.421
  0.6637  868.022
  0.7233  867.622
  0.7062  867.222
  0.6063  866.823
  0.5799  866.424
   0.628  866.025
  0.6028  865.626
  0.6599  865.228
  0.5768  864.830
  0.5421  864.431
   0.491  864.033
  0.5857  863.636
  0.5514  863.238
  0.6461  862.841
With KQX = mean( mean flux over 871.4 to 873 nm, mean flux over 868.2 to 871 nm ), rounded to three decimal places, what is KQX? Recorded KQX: 0.646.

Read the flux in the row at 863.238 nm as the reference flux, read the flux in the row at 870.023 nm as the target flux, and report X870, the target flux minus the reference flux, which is 0.09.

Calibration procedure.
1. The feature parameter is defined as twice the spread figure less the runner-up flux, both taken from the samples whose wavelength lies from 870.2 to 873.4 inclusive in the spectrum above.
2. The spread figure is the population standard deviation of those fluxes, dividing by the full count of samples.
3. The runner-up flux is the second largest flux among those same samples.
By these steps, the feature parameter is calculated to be -0.621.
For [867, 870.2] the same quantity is -0.655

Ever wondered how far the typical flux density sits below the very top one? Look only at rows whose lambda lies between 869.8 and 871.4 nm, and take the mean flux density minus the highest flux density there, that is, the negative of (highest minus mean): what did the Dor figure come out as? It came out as -0.016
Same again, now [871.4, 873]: -0.023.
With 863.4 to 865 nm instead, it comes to -0.037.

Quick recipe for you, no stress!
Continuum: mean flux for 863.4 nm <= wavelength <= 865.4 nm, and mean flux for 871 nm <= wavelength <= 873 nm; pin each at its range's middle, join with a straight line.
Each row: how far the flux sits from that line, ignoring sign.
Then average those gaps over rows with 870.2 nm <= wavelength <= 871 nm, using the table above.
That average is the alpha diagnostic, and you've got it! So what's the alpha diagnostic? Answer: 0.017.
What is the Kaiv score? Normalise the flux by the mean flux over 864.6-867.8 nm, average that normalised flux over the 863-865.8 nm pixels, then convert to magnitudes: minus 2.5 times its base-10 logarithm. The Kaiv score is 0.11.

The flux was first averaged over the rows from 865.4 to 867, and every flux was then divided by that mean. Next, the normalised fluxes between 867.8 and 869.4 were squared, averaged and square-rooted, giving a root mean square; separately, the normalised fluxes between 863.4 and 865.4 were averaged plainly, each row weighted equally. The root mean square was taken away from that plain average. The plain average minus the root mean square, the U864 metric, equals -0.15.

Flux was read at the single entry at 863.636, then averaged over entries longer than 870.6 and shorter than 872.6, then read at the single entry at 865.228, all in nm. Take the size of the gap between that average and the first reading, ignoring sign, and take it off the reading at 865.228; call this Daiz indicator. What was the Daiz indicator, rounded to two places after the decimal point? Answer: 0.60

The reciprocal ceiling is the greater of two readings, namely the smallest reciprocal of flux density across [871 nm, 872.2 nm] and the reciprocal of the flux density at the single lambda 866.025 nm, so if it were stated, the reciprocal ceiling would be 1.59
